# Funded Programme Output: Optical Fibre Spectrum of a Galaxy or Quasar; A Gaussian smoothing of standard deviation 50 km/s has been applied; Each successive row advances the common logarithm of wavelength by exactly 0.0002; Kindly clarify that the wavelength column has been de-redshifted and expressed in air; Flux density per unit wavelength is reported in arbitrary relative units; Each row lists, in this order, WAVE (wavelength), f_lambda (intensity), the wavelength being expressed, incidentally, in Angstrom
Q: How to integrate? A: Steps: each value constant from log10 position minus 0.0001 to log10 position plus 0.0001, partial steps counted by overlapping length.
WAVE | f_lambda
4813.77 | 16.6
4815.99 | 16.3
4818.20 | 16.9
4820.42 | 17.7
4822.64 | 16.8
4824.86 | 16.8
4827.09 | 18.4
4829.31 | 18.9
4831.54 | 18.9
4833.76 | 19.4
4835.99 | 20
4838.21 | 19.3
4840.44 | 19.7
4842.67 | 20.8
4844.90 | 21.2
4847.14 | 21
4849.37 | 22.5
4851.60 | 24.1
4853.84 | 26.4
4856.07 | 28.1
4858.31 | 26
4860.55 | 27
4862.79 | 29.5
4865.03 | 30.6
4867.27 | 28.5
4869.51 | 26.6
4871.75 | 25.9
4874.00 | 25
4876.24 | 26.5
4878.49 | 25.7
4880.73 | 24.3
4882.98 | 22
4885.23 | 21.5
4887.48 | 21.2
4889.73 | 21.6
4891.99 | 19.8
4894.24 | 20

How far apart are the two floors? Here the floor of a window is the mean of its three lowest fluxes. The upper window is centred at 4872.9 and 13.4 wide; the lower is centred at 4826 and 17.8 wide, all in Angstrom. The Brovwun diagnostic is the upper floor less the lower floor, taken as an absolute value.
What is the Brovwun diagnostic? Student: 8.7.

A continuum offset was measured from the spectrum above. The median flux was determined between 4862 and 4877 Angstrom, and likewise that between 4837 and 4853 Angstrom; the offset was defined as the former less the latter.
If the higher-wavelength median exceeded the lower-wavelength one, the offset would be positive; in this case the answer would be 5.6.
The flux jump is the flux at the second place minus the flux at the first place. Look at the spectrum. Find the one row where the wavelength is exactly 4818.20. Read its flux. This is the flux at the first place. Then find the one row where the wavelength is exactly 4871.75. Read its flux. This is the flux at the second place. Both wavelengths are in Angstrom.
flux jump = 9.0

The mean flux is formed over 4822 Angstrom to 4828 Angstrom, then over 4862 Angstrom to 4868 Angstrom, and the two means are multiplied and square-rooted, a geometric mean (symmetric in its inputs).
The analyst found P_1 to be 22.6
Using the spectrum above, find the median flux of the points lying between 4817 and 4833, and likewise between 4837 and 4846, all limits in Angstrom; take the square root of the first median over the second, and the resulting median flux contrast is 0.93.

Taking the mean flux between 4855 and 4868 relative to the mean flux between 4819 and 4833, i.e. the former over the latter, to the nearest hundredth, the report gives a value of 1.58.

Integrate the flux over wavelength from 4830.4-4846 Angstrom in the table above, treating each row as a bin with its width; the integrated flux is 310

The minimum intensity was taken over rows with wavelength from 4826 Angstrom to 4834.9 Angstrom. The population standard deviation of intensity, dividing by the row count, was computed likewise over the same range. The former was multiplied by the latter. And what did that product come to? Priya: 7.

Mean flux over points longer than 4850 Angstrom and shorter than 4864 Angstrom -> 27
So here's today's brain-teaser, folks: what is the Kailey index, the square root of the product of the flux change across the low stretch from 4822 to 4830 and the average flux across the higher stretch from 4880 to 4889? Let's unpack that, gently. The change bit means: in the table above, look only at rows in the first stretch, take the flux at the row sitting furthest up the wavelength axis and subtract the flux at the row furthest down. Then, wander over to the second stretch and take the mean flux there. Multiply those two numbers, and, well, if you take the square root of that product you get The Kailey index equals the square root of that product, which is 6.8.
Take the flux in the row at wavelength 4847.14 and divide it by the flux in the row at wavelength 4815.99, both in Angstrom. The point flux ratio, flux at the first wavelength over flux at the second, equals 1.29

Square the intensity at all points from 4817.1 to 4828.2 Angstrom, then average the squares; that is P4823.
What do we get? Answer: 300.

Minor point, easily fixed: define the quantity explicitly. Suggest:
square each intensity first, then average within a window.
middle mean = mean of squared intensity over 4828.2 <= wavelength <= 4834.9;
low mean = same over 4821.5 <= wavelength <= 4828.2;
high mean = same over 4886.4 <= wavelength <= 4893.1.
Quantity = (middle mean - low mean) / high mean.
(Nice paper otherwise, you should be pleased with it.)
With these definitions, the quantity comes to 0.14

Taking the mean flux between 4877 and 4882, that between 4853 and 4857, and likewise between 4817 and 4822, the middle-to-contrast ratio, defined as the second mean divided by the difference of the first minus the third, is 3.5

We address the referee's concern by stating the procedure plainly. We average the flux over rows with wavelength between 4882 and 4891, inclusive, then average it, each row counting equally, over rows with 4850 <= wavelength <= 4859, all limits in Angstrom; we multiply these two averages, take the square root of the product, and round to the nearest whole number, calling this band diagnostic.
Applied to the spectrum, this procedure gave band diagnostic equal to 24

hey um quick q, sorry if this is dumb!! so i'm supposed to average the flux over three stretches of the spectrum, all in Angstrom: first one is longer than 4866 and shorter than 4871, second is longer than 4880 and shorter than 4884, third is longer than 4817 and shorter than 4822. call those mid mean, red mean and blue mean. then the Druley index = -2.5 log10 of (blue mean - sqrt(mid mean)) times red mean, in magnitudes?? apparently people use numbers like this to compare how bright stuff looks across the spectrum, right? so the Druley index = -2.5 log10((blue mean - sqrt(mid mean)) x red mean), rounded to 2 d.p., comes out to -6.11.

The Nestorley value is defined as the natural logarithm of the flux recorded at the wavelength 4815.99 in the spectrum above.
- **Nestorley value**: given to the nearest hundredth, 2.79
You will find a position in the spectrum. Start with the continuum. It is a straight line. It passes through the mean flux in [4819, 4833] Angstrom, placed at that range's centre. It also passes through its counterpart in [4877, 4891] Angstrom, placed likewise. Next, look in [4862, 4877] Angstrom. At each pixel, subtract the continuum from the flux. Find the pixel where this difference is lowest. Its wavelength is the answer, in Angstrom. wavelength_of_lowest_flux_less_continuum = 4874.00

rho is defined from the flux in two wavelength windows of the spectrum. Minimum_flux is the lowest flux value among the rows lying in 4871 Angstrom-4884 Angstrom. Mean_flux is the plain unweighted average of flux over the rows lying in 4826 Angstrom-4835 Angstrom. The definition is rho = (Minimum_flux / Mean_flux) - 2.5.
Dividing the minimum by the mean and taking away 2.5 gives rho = -1.34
